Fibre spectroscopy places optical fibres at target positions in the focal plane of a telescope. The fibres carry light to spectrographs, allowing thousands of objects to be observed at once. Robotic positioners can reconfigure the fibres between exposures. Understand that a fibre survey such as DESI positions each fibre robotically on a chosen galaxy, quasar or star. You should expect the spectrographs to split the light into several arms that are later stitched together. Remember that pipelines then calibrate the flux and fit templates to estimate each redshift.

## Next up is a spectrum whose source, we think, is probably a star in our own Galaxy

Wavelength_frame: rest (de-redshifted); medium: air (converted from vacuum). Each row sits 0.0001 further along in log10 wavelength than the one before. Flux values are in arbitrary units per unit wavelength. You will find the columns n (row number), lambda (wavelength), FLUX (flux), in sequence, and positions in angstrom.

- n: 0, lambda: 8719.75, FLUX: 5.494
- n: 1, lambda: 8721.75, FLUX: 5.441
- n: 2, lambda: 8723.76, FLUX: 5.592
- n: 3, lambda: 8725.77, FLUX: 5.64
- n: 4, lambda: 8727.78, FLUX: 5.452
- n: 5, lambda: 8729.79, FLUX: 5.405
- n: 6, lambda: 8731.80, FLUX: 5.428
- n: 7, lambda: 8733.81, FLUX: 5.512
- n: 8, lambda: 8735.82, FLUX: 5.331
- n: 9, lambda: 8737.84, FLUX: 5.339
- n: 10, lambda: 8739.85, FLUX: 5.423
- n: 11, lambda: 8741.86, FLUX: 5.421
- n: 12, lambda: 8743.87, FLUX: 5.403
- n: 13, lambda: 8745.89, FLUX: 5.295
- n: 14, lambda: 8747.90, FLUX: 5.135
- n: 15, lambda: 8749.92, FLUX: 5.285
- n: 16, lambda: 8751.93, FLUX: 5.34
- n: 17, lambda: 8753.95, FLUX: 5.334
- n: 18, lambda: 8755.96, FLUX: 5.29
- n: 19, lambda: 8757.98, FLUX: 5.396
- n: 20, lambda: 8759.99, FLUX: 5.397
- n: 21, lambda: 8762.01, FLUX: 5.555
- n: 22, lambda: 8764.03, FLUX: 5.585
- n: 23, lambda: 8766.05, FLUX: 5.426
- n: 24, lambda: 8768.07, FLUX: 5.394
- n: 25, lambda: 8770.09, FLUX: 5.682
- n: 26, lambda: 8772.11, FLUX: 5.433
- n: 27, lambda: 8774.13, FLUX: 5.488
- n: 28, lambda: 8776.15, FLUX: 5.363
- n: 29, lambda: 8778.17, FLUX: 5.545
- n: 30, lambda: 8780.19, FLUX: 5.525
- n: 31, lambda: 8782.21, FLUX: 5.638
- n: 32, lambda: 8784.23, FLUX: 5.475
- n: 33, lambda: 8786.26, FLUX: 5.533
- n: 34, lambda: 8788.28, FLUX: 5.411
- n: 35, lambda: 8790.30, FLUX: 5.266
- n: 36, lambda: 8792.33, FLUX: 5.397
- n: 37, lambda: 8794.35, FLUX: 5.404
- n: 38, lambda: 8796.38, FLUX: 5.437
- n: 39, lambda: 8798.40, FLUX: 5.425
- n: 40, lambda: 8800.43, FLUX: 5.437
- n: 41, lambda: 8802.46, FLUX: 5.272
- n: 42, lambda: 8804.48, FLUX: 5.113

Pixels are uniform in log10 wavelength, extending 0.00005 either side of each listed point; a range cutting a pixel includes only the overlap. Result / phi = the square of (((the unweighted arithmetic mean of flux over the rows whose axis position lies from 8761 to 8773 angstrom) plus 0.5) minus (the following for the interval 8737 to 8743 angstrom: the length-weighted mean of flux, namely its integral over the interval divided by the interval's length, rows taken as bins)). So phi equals 0.371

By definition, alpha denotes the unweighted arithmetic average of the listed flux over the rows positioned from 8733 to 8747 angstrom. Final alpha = 5.39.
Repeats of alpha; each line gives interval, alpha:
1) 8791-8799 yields 5.42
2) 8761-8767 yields 5.52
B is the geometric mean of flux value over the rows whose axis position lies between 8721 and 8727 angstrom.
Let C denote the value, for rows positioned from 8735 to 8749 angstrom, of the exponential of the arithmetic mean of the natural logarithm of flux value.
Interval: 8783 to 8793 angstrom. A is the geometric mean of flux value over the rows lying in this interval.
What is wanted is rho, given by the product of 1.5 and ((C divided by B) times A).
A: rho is 7.80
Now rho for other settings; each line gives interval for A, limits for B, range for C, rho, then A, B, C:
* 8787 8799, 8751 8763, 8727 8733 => 8.15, 5.39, 5.38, 5.43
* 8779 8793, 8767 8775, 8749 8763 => 8.00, 5.46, 5.50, 5.37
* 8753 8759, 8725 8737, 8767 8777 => 8.02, 5.34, 5.46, 5.47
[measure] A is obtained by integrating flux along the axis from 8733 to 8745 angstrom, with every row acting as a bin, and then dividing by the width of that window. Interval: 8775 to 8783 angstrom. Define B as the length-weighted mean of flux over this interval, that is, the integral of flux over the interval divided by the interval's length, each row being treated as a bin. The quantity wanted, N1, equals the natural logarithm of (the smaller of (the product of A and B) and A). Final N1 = 1.69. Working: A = 5.40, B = 5.52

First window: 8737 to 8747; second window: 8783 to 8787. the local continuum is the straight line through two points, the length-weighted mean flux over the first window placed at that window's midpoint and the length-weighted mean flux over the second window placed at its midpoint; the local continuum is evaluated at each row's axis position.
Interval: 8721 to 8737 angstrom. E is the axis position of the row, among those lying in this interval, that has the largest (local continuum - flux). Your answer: 8735.82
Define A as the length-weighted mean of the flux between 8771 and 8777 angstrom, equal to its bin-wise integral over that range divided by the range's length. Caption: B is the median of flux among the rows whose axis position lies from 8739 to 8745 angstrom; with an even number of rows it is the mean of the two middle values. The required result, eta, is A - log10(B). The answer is 4.70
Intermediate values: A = 5.43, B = 5.42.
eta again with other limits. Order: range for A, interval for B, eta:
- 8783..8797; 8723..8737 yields 4.68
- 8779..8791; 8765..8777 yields 4.75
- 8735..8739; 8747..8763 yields 4.60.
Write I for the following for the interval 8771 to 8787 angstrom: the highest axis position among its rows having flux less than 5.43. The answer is 8776.15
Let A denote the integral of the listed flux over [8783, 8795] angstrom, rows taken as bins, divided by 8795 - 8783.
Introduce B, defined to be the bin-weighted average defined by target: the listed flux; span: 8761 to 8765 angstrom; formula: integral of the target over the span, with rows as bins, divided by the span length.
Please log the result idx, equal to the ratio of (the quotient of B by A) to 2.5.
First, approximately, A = 5.42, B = 5.56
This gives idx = 0.411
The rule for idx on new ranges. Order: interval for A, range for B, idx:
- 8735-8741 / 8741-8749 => 0.396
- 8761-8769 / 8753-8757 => 0.388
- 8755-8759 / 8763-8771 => 0.413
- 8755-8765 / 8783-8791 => 0.399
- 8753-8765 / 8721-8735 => 0.405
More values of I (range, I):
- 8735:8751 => 8749.92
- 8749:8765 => 8759.99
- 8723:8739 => 8737.84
